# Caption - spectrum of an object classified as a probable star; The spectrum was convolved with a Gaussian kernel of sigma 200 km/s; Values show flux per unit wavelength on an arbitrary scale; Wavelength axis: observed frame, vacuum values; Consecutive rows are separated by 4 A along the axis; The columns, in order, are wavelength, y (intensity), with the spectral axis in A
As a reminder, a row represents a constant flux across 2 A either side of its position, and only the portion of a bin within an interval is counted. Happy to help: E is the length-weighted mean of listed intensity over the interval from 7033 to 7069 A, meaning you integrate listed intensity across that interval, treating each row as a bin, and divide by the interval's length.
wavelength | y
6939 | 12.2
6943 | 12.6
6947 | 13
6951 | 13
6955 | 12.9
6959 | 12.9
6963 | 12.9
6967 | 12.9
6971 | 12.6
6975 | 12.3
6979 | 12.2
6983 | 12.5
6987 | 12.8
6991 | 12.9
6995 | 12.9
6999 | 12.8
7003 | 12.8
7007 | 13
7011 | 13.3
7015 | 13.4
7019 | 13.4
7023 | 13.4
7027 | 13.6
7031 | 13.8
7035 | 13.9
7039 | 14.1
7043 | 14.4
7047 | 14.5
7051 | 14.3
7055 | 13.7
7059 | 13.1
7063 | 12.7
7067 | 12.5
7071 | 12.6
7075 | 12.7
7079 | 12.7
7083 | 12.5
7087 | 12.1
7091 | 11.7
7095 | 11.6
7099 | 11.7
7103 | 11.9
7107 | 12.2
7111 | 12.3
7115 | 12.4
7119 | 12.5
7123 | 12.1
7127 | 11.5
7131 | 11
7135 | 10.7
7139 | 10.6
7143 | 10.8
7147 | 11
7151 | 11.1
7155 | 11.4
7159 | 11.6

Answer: 13.7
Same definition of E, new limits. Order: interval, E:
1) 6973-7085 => 13.2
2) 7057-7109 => 12.3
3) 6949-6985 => 12.7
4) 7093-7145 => 11.6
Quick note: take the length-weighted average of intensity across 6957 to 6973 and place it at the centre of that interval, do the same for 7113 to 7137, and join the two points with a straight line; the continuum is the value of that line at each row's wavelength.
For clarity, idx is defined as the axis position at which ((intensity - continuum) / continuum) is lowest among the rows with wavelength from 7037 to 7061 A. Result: 7059 A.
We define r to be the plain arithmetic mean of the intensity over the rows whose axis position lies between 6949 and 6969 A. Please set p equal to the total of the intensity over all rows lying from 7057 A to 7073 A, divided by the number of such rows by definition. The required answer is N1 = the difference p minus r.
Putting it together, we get -0.2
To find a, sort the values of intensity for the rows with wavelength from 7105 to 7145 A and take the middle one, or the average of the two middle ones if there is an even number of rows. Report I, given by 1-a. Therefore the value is -10.8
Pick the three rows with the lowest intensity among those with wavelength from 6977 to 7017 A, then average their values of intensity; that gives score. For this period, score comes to 12.5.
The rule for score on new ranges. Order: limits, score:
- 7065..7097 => 11.8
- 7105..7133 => 11.5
